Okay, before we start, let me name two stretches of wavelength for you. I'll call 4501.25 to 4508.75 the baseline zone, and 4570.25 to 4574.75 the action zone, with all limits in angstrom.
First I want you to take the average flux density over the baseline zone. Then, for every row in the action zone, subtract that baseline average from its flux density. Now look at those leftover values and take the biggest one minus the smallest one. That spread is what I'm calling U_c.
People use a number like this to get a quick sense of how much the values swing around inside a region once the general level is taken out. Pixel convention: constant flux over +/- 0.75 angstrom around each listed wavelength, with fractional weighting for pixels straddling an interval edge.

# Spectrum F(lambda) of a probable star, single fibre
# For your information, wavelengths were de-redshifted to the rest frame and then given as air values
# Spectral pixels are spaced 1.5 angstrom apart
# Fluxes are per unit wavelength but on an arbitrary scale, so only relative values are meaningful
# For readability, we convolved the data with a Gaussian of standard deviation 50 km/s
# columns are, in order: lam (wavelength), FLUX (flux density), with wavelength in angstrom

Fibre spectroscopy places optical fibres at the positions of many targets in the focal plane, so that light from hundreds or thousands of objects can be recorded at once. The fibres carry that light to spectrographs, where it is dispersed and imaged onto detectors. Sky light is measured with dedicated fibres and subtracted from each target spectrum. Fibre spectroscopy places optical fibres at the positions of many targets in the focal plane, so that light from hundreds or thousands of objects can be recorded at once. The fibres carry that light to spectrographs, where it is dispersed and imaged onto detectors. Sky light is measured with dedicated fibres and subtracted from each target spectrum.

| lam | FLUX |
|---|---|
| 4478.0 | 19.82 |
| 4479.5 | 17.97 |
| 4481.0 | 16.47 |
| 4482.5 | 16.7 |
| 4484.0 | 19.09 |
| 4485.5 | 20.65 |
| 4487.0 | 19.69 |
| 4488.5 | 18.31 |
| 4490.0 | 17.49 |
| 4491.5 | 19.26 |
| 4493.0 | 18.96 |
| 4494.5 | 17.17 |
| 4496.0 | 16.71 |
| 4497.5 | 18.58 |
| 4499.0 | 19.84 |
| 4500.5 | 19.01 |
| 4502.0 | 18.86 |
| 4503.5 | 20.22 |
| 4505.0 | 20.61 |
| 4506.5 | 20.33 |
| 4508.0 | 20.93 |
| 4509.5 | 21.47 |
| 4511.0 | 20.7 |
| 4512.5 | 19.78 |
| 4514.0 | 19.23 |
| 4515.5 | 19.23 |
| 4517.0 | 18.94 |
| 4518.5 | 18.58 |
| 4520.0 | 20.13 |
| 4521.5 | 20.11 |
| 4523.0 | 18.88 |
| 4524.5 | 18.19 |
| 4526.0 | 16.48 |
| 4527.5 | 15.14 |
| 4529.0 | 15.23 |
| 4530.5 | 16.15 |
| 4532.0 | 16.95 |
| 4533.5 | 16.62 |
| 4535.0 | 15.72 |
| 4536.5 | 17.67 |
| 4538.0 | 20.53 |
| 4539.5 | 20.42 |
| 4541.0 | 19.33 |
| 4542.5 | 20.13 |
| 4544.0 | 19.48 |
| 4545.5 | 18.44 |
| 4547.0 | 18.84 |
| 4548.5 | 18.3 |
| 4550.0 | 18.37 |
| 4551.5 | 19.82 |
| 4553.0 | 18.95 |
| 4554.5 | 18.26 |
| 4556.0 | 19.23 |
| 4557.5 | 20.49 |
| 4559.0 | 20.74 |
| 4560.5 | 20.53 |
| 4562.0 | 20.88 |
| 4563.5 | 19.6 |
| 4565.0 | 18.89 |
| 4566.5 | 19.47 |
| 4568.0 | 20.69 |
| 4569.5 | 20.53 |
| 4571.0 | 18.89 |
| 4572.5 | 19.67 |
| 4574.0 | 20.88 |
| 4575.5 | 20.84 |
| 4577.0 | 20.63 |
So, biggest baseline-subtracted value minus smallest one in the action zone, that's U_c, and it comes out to 2.0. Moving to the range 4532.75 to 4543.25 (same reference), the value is 4.8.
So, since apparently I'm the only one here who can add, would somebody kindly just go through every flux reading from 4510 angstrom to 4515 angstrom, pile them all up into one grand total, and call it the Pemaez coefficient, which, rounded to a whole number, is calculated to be 60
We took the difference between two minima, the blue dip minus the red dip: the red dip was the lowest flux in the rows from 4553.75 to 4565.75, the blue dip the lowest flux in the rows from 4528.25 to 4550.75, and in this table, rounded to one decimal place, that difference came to -3.0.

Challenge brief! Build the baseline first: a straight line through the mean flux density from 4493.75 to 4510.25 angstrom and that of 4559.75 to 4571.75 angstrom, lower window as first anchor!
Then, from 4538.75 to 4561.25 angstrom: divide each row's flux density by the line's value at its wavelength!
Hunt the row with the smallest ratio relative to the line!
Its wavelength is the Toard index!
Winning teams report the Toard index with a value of 4554.5 angstrom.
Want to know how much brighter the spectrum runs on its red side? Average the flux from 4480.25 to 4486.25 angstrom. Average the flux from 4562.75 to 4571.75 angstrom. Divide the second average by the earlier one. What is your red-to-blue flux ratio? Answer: 1.08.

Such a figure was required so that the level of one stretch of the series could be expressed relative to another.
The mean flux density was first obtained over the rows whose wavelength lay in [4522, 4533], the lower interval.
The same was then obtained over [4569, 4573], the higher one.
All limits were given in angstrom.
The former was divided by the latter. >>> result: 0.85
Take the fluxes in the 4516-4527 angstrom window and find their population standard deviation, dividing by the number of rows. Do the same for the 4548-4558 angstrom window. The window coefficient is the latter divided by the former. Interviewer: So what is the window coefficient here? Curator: 0.68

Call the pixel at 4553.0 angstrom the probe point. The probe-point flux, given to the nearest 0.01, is 18.95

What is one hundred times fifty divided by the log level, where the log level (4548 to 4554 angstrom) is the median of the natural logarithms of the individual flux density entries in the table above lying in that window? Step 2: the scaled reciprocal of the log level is 1709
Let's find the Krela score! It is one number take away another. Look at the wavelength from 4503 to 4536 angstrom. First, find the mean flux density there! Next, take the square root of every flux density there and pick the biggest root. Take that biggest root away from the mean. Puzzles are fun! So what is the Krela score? 14.0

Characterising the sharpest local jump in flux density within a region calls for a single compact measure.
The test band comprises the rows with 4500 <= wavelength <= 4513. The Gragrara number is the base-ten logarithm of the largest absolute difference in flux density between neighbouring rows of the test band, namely 0.13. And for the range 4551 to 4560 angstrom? 0.10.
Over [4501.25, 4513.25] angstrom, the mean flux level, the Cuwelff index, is 20.4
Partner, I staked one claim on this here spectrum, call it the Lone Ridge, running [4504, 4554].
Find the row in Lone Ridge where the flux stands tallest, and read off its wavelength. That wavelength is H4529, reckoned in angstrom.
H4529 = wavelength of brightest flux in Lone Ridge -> 4509.5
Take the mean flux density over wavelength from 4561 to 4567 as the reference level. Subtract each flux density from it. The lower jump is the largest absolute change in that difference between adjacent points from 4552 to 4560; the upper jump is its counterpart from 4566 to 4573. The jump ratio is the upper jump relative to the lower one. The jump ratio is 1.30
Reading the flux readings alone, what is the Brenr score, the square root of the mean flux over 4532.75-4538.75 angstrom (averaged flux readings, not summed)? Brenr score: 4.20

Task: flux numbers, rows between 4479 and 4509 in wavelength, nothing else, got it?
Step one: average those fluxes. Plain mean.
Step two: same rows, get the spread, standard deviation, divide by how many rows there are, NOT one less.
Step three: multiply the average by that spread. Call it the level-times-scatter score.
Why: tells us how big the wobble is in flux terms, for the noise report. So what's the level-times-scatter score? 25.8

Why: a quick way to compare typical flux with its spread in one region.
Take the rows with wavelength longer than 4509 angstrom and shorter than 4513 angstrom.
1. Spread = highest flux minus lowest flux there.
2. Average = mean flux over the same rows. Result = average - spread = 19.0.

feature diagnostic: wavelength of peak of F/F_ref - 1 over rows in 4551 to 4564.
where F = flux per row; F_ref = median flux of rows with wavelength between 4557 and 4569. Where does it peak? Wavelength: 4562.0 angstrom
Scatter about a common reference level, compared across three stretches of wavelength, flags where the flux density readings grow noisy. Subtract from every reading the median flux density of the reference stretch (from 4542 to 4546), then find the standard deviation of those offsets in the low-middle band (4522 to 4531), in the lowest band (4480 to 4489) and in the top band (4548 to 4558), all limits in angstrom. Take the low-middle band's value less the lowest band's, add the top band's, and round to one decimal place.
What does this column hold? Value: 0.7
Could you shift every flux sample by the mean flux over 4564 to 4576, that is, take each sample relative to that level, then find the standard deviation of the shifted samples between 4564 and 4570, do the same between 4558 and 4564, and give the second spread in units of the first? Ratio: 0.67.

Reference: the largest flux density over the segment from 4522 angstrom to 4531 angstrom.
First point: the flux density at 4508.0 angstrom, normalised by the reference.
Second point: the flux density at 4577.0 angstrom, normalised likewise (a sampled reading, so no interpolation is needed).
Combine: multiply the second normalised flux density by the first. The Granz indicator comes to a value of 1.21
